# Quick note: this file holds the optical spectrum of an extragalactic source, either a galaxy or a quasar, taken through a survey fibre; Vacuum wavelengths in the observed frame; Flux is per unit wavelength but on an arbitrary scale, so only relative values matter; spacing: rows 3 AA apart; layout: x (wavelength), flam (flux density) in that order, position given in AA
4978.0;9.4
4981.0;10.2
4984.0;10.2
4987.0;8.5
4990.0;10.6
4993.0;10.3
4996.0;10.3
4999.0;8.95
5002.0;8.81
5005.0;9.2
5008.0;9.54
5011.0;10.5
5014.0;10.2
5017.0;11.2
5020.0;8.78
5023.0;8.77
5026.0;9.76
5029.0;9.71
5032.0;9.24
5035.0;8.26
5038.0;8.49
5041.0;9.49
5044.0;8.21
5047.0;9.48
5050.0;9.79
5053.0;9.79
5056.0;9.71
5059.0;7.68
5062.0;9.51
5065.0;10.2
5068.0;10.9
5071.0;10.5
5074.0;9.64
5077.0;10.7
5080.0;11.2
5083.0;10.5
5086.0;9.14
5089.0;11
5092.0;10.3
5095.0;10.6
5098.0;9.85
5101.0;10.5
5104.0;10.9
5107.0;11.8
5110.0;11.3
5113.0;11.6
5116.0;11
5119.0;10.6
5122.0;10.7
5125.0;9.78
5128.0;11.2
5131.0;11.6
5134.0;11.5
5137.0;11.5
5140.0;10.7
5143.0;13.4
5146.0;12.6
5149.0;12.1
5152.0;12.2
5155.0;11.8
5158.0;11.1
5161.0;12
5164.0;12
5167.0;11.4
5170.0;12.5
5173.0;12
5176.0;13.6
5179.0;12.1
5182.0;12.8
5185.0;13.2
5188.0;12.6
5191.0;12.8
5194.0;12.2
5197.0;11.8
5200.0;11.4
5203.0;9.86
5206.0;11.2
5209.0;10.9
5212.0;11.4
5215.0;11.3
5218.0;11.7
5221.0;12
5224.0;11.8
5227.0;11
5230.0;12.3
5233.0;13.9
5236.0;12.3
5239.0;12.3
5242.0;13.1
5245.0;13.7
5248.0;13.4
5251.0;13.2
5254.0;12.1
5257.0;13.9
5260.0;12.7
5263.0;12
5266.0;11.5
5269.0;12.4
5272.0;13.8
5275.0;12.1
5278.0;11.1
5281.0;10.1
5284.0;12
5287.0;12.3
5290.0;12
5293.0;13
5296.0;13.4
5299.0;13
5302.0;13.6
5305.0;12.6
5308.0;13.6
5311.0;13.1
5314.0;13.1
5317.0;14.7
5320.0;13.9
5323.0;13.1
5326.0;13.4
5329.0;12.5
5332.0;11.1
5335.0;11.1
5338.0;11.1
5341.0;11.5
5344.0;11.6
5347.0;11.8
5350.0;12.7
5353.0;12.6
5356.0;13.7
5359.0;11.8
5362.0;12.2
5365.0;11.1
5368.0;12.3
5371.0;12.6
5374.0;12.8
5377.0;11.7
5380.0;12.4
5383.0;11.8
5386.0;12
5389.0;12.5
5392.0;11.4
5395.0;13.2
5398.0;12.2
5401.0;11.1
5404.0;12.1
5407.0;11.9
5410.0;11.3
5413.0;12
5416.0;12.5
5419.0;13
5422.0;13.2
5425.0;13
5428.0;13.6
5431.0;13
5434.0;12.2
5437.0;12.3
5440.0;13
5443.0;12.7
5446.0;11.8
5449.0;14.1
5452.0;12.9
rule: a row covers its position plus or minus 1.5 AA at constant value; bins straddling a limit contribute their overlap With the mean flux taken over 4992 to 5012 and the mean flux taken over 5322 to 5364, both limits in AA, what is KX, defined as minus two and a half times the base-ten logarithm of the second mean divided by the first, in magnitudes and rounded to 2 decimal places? -0.25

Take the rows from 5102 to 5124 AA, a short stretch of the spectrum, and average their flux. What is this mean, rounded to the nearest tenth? 11.1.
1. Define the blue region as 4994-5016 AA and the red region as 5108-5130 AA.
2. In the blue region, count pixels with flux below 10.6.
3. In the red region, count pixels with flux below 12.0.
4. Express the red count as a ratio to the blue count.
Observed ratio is 1.0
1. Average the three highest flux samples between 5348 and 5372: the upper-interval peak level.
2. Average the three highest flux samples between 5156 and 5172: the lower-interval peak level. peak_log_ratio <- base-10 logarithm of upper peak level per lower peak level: 0.029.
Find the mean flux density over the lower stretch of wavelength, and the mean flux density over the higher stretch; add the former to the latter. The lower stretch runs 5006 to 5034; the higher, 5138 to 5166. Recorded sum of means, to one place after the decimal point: 21.7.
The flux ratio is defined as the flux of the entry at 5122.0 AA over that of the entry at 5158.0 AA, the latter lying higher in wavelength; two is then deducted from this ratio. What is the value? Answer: -1.04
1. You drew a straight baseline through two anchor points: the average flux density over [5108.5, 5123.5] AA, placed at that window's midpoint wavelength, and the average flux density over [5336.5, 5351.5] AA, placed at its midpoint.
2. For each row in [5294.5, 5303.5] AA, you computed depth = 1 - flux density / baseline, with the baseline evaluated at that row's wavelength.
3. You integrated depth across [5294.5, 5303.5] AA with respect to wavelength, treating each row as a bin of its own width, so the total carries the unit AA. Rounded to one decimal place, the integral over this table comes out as -1.3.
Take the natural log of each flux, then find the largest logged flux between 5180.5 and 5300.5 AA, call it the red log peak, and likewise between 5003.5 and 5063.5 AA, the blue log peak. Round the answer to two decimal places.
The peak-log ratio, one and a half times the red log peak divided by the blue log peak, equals 1.63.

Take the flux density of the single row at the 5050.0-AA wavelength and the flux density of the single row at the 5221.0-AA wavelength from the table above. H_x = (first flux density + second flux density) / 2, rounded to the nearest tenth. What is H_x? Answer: 10.9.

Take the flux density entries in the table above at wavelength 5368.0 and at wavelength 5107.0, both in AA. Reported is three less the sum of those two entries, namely -21.1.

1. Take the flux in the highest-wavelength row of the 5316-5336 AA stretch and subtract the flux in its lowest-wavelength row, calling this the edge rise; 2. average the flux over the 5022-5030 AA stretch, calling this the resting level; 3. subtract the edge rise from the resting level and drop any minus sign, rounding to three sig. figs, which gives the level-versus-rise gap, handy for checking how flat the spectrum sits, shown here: 13.0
